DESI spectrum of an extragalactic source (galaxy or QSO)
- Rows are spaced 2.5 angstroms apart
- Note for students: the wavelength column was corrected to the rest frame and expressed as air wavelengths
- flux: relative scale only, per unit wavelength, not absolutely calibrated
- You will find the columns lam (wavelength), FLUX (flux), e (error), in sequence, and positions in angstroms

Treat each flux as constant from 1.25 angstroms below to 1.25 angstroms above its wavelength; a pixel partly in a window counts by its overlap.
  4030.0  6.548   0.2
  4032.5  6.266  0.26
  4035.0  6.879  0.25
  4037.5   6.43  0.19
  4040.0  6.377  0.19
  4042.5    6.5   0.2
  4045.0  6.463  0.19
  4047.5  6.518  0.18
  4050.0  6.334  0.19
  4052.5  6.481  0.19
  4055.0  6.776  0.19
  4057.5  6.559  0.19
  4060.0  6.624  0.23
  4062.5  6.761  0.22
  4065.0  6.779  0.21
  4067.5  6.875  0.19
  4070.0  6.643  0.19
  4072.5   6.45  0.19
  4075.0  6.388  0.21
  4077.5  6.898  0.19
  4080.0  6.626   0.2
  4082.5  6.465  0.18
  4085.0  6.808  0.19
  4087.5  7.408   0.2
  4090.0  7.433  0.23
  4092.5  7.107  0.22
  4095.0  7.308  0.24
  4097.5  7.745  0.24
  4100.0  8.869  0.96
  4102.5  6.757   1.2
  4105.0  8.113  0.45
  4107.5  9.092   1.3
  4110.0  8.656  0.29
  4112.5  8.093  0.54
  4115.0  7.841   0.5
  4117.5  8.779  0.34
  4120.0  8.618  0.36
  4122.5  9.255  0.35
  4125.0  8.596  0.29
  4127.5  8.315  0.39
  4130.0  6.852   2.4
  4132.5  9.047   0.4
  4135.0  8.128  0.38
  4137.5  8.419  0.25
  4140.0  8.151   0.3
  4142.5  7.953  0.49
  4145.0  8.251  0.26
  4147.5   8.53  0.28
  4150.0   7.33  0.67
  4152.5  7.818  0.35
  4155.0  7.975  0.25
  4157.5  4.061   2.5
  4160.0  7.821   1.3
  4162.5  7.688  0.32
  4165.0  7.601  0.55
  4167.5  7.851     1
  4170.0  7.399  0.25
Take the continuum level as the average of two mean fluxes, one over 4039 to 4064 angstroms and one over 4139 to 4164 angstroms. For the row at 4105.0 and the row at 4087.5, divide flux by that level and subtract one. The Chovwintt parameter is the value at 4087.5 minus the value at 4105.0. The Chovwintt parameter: -0.10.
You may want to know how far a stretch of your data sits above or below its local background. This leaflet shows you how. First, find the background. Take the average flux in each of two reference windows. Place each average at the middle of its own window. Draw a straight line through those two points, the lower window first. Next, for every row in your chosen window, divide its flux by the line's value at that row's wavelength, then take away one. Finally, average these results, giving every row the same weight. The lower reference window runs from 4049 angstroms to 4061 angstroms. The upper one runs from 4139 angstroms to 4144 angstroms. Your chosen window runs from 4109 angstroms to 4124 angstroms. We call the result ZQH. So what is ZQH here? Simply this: 0.12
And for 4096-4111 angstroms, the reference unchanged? 0.11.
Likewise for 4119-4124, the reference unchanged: 0.16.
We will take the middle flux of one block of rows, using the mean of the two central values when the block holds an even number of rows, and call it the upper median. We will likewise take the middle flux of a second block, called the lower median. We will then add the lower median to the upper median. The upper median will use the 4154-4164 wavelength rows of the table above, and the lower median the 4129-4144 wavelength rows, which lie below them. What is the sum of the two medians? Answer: 15.9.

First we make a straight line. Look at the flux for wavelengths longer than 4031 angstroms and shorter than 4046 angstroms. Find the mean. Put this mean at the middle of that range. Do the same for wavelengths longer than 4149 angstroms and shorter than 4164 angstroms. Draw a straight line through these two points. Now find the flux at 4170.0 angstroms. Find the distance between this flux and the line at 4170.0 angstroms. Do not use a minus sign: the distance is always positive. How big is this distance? 0.21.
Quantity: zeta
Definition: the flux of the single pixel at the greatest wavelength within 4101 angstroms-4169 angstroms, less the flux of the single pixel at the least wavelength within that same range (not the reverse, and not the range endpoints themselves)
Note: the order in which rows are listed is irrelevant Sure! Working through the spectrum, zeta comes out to 1.09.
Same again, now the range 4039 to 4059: 0.18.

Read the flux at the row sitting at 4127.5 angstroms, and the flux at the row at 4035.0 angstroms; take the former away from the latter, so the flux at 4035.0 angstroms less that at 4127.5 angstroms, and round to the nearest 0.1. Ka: -1.4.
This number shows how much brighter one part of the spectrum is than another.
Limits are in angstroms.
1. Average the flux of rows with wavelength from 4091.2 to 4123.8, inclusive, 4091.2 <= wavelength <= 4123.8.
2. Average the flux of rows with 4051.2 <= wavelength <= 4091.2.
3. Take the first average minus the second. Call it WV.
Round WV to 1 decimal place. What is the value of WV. 1.4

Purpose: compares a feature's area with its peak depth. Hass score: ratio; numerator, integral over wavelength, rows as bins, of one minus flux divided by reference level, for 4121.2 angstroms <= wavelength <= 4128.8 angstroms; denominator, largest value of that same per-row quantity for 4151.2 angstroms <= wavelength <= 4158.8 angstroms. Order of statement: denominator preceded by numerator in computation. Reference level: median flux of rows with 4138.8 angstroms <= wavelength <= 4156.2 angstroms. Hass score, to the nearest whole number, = -1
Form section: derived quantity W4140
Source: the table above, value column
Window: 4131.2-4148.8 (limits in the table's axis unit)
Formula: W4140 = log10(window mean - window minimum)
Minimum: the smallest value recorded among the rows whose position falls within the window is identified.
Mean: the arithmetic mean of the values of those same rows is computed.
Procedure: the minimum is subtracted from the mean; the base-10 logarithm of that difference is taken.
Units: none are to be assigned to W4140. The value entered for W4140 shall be -0.40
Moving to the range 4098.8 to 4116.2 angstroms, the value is 0.16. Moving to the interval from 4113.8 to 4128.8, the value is -0.14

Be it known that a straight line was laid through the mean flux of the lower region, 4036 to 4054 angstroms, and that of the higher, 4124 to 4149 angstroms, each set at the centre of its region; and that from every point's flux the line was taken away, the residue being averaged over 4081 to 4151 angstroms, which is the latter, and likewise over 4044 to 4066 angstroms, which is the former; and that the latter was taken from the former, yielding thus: -0.2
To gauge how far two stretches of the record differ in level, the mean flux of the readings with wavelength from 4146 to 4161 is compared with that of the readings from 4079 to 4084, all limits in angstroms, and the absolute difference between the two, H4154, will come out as 0.71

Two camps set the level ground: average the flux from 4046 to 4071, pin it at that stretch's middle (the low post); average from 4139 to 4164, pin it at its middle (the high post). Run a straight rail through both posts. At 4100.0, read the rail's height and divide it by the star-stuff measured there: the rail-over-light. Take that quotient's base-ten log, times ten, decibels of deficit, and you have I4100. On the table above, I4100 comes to -1.0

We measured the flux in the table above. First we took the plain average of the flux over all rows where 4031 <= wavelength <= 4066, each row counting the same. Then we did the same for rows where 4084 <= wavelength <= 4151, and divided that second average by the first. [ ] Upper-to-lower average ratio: 1.23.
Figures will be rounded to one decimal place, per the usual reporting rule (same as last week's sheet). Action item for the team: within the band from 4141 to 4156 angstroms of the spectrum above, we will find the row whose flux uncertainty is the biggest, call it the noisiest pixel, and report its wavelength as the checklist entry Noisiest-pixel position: 4150.0 angstroms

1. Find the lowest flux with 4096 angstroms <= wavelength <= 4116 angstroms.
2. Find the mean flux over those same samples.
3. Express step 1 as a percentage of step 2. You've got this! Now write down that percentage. 83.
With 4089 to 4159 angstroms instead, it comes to 51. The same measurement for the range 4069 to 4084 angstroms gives 97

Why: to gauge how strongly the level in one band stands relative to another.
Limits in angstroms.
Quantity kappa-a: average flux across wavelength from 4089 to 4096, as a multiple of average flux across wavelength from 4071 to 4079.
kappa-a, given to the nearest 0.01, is 1.11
